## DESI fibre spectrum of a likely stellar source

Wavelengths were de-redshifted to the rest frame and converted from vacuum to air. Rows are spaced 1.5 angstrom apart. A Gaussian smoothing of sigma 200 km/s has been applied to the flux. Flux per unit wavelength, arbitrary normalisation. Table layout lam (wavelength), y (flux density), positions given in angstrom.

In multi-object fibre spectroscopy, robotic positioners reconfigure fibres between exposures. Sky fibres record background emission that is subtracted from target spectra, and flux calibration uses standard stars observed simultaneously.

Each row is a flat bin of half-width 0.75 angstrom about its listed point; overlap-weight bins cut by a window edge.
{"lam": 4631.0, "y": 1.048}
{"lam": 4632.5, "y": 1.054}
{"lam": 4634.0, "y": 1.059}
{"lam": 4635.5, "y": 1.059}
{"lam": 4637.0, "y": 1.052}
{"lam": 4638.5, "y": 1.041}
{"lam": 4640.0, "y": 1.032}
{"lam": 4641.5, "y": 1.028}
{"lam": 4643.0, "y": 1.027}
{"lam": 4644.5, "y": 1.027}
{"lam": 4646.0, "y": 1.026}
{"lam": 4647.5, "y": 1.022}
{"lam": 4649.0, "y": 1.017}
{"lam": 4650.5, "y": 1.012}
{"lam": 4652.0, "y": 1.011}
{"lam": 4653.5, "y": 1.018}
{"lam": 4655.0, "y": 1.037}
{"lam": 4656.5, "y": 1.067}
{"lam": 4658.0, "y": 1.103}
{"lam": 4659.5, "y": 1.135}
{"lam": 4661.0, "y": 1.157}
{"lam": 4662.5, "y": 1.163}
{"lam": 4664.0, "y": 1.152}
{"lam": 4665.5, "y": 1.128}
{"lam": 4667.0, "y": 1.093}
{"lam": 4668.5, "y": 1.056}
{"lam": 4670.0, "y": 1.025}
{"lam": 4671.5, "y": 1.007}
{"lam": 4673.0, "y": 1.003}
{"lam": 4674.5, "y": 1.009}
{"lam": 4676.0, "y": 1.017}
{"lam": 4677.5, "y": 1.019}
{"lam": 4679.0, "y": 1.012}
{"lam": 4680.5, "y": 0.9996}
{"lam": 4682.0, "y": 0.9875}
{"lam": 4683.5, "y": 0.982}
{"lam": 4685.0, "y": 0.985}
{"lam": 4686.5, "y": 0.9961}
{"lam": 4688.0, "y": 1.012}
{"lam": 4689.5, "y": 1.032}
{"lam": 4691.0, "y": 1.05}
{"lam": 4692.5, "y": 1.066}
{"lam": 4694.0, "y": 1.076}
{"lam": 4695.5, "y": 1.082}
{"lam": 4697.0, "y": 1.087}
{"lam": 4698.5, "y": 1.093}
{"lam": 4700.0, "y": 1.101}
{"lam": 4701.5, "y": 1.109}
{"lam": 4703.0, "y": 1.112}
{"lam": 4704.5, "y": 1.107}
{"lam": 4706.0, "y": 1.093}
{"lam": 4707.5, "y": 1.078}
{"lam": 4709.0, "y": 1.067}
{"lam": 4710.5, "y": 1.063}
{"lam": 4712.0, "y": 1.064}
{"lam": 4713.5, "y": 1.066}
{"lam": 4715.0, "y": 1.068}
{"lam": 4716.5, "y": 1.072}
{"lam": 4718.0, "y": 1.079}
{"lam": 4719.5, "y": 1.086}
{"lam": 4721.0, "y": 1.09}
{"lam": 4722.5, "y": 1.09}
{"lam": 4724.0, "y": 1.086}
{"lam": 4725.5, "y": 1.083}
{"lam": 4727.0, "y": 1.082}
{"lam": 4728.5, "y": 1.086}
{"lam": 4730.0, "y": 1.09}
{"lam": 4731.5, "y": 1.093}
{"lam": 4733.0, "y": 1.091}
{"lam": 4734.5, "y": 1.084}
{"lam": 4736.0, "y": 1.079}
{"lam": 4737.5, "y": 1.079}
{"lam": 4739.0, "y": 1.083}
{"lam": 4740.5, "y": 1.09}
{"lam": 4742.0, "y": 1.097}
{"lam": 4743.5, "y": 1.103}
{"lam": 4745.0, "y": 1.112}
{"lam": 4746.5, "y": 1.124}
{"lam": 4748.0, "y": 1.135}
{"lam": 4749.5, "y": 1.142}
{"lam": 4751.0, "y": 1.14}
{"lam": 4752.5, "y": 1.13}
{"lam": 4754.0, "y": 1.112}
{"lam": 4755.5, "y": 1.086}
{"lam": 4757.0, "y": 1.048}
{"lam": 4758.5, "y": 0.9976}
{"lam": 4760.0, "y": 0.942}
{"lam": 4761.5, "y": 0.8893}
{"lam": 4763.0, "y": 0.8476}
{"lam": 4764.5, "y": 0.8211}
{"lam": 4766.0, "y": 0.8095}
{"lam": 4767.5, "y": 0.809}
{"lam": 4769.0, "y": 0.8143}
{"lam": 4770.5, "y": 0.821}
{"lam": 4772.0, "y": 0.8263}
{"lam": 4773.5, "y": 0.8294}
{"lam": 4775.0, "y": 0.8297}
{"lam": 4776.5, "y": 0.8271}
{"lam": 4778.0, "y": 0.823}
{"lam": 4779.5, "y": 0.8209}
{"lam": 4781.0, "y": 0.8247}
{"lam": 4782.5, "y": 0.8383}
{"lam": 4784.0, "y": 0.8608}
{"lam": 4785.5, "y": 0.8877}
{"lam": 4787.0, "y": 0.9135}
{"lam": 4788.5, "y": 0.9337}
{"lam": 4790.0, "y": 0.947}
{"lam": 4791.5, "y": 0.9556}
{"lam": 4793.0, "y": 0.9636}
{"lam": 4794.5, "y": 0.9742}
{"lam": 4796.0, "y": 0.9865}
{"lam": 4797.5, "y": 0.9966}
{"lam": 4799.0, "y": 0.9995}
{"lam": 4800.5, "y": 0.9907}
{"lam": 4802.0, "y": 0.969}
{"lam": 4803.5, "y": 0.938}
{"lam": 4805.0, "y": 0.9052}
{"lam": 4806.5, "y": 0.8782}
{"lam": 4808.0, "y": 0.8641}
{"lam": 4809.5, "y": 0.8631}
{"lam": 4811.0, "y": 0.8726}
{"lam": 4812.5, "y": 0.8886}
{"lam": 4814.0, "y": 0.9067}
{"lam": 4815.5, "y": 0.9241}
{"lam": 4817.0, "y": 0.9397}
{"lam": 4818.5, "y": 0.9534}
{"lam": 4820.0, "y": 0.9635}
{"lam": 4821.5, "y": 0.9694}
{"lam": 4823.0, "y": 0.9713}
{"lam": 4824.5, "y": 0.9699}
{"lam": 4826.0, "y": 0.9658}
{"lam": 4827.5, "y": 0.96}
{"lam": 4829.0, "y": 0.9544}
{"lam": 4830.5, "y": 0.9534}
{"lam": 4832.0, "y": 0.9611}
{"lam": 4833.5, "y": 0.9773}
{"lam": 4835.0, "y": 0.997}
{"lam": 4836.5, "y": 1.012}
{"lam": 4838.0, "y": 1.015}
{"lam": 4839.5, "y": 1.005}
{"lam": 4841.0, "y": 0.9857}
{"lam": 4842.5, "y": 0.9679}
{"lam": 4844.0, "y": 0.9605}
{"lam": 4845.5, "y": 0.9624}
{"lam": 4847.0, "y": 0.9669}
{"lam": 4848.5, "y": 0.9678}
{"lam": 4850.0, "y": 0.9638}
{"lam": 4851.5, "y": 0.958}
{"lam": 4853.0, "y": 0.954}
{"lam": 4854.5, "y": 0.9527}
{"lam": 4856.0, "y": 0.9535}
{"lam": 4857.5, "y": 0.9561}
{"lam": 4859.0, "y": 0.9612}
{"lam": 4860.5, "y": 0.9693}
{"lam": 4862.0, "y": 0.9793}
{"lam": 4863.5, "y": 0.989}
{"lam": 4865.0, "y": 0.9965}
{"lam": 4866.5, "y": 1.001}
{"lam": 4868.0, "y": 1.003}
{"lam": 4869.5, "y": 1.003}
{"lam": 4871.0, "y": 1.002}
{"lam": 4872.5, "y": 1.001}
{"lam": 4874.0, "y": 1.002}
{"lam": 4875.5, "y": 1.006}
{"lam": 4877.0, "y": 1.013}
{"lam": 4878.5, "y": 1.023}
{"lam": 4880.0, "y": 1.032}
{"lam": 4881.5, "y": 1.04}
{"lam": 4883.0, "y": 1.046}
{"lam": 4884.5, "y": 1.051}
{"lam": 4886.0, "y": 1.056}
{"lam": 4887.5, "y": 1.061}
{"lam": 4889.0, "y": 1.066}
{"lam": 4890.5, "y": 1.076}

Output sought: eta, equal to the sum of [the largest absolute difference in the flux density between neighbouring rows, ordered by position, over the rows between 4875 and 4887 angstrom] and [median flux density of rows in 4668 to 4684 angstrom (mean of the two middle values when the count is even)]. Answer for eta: 1.02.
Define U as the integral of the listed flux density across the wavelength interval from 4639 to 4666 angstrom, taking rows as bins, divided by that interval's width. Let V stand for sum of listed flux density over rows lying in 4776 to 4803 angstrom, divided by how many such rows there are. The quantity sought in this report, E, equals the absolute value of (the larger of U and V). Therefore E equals 1.06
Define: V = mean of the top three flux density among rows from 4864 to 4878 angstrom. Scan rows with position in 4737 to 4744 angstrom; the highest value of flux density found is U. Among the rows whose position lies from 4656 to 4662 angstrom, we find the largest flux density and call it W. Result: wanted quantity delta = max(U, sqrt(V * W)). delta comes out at 1.10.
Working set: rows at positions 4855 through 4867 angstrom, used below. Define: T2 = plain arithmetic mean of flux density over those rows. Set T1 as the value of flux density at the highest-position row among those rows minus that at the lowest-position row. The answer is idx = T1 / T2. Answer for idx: 0.05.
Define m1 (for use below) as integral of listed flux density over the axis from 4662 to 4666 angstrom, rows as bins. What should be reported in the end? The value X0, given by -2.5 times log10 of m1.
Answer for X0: -1.7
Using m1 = 4.6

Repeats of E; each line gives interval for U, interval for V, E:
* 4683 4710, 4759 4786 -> 1.06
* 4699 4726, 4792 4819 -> 1.08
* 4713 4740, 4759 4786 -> 1.08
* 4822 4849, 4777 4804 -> 0.98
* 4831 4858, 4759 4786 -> 0.97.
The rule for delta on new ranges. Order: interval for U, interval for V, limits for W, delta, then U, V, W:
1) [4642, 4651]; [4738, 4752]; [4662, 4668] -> 1.15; 1.027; 1.14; 1.163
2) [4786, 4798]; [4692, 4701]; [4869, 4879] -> 1.06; 0.9966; 1.09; 1.023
